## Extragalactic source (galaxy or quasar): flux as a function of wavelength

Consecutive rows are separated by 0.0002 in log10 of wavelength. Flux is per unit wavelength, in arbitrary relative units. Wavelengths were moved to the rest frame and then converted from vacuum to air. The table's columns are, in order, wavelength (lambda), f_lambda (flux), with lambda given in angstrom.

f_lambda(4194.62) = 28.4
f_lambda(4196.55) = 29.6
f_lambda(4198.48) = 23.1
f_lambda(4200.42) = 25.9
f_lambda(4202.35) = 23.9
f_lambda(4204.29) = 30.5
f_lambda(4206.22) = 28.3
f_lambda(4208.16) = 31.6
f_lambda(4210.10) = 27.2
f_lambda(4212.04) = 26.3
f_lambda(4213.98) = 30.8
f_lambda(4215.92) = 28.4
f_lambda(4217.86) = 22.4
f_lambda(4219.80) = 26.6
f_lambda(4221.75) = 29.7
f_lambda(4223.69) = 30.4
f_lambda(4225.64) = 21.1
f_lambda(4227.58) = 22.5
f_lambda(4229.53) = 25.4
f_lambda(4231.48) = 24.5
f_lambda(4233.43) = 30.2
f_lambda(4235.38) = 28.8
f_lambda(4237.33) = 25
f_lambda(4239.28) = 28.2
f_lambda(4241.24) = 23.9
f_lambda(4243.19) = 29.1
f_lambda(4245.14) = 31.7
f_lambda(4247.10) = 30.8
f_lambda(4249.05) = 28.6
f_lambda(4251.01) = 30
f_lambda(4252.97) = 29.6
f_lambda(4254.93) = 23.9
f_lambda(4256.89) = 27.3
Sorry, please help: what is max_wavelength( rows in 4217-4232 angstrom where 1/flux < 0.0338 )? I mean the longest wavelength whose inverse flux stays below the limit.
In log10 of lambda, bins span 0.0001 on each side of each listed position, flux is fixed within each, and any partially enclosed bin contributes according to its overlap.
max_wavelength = 4223.69 angstrom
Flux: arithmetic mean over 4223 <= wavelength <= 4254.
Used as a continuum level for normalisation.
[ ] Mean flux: 27.5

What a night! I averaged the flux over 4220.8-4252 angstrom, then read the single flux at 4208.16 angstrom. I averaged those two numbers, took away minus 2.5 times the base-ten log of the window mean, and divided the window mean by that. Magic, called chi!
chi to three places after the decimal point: 0.830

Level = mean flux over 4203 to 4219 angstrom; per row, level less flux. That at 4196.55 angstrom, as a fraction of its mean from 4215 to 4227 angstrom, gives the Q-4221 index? -0.8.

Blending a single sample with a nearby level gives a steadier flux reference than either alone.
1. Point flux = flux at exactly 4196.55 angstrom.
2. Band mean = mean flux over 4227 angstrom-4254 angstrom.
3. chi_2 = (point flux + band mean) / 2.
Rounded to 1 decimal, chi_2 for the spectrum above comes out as 28.7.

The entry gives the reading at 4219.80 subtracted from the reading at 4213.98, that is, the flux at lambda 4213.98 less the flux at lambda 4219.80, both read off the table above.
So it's 4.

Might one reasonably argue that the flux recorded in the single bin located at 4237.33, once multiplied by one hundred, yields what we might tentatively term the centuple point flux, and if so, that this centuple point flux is 2500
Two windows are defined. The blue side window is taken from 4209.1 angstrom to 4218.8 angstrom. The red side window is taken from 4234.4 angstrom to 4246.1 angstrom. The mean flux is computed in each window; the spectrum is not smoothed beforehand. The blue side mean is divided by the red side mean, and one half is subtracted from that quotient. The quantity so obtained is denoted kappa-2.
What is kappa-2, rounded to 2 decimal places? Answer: 0.47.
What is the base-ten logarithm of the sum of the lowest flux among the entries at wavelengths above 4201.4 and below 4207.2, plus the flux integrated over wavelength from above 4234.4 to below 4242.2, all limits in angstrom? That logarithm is 2.36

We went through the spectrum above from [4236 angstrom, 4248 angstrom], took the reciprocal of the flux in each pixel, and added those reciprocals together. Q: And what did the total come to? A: 0.216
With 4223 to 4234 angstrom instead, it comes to 0.238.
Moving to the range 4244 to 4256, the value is 0.208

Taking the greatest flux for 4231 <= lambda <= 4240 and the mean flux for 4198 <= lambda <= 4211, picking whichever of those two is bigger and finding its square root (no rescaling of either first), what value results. 5.50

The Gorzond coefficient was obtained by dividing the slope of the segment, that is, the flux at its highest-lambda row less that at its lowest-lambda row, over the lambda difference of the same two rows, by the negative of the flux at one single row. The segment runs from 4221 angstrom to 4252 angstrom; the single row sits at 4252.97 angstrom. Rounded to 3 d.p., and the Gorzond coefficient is 0.000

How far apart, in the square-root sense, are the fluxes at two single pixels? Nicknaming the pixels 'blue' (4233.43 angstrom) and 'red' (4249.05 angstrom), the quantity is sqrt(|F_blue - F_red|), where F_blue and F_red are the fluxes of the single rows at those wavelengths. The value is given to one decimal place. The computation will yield 1.3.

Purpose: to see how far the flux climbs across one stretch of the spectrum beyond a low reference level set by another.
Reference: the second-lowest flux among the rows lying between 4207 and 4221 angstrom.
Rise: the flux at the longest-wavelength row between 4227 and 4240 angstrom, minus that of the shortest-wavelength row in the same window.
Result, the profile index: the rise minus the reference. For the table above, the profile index -21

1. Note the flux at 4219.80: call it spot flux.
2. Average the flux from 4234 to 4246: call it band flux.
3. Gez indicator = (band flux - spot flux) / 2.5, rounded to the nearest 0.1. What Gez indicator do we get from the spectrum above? 0.5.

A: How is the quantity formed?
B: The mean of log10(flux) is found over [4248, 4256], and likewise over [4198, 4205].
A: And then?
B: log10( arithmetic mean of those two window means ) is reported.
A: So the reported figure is 0.155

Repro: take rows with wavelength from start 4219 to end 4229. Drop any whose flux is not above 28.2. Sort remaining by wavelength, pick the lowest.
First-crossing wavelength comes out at 4221.75 angstrom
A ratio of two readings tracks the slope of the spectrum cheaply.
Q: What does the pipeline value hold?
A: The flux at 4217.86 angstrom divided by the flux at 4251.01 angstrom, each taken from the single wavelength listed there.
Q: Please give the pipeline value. 0.75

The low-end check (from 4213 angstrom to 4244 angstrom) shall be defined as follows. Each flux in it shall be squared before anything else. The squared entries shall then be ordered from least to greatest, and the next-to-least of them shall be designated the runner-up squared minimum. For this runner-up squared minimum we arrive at 502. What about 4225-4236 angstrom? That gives 506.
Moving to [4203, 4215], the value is 740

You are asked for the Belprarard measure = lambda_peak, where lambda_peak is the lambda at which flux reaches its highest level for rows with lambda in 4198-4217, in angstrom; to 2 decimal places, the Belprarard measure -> 4208.16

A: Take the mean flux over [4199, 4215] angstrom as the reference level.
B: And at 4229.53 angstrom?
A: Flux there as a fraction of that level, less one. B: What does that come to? -0.09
